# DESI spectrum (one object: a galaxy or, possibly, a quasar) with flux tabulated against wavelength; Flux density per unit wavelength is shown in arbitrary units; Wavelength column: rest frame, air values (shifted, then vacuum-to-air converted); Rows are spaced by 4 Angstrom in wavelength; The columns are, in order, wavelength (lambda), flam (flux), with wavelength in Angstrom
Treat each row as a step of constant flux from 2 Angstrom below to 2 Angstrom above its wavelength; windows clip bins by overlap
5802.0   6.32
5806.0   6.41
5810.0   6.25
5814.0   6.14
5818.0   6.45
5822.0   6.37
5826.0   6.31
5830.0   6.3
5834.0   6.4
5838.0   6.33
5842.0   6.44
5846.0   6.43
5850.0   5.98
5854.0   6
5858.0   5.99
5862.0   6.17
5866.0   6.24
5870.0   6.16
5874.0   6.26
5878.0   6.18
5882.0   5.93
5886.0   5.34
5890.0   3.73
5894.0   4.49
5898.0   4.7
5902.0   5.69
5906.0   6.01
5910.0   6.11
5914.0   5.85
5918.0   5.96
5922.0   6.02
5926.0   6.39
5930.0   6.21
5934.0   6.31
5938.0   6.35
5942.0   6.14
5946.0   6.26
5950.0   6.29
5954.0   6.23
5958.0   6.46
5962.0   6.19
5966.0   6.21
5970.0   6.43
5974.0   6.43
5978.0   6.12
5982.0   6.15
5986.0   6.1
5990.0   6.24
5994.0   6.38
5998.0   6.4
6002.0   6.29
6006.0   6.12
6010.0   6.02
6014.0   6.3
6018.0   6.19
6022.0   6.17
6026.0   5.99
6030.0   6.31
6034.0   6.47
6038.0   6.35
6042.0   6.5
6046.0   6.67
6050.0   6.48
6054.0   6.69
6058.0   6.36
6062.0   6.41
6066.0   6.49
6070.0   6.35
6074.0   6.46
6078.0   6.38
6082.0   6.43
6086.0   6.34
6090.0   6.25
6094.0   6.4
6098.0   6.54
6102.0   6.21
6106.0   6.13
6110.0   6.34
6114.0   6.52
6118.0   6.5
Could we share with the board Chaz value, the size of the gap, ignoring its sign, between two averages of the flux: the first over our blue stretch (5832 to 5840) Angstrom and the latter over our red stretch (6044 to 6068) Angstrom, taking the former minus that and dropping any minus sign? 0.15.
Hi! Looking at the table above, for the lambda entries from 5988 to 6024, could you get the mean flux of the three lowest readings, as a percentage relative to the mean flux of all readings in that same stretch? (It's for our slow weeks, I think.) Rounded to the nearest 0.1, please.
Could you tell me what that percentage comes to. 97.9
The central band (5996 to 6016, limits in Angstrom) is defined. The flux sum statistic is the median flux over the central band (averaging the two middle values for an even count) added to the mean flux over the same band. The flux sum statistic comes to 12.5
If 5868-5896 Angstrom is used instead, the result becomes 11.4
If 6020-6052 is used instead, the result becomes 12.8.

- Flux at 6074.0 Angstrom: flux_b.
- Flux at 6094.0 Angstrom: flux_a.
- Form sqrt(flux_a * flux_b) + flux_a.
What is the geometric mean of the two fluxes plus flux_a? 12.8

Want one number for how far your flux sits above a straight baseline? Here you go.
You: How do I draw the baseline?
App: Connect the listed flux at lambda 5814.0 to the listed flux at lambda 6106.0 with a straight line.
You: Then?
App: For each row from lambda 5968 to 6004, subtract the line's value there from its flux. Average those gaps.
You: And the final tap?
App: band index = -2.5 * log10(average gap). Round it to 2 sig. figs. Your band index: 2.1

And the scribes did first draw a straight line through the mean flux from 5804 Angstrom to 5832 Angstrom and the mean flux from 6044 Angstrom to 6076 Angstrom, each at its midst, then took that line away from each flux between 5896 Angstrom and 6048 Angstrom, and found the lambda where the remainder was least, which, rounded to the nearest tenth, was 5898.0 Angstrom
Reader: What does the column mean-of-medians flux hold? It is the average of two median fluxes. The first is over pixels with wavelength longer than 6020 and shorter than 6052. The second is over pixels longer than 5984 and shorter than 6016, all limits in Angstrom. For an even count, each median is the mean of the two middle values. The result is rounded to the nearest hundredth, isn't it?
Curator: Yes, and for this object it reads 6.34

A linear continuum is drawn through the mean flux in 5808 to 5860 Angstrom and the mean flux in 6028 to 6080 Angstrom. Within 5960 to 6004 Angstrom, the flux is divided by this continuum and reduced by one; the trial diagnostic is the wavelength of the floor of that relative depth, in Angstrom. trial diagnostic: 5986.0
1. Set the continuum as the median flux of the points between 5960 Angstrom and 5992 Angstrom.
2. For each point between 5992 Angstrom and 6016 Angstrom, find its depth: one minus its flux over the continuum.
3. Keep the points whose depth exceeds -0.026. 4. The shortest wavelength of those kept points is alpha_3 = 6002.0 Angstrom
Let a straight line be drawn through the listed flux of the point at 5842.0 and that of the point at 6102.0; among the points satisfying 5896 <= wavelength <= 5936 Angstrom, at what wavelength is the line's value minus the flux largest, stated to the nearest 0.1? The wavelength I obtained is 5898.0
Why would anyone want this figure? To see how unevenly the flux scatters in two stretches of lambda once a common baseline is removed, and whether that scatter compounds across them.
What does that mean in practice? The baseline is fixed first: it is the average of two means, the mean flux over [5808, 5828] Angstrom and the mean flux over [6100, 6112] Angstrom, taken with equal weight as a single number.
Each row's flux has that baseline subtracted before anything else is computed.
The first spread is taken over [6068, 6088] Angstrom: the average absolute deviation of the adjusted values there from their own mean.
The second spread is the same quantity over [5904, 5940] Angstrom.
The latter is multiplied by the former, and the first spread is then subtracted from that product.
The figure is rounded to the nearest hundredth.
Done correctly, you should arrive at -0.04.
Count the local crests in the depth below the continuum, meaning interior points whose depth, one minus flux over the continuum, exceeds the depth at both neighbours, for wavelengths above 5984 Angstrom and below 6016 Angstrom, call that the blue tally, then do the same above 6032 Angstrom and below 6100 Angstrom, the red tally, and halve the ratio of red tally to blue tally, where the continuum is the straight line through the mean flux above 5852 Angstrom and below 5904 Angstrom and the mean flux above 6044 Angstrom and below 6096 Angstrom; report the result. 3.0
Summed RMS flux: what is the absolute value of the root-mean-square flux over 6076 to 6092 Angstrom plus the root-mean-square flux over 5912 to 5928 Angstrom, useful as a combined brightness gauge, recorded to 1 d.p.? 12.4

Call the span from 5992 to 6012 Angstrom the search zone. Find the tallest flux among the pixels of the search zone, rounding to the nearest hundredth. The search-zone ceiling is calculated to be 6.40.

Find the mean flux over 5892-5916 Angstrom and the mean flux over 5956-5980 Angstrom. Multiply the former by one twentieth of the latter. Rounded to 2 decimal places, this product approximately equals 1.73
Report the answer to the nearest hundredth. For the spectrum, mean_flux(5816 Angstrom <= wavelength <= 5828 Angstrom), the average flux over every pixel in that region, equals 6.38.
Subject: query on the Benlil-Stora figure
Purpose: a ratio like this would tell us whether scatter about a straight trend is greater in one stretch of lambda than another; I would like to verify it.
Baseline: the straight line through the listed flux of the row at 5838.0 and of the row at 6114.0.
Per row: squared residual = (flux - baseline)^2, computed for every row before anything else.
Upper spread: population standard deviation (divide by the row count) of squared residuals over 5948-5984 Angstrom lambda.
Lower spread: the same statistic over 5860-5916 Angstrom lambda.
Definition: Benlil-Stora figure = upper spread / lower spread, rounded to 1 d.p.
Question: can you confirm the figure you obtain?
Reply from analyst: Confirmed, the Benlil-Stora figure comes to 0.0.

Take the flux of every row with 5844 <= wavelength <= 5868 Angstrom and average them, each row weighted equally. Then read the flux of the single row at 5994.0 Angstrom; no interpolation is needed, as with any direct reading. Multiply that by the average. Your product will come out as 39.1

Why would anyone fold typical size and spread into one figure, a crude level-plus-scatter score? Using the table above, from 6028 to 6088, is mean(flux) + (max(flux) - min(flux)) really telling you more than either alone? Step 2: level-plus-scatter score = 6.83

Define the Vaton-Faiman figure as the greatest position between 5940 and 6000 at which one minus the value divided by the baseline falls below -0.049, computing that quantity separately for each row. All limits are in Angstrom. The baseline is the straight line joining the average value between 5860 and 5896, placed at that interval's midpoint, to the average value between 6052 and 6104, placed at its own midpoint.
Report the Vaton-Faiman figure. 5998.0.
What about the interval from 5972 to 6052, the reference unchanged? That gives 6046.0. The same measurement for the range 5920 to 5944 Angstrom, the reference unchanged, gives 5938.0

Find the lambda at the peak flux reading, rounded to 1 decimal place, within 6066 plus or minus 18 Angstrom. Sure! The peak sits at 6054.0 Angstrom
